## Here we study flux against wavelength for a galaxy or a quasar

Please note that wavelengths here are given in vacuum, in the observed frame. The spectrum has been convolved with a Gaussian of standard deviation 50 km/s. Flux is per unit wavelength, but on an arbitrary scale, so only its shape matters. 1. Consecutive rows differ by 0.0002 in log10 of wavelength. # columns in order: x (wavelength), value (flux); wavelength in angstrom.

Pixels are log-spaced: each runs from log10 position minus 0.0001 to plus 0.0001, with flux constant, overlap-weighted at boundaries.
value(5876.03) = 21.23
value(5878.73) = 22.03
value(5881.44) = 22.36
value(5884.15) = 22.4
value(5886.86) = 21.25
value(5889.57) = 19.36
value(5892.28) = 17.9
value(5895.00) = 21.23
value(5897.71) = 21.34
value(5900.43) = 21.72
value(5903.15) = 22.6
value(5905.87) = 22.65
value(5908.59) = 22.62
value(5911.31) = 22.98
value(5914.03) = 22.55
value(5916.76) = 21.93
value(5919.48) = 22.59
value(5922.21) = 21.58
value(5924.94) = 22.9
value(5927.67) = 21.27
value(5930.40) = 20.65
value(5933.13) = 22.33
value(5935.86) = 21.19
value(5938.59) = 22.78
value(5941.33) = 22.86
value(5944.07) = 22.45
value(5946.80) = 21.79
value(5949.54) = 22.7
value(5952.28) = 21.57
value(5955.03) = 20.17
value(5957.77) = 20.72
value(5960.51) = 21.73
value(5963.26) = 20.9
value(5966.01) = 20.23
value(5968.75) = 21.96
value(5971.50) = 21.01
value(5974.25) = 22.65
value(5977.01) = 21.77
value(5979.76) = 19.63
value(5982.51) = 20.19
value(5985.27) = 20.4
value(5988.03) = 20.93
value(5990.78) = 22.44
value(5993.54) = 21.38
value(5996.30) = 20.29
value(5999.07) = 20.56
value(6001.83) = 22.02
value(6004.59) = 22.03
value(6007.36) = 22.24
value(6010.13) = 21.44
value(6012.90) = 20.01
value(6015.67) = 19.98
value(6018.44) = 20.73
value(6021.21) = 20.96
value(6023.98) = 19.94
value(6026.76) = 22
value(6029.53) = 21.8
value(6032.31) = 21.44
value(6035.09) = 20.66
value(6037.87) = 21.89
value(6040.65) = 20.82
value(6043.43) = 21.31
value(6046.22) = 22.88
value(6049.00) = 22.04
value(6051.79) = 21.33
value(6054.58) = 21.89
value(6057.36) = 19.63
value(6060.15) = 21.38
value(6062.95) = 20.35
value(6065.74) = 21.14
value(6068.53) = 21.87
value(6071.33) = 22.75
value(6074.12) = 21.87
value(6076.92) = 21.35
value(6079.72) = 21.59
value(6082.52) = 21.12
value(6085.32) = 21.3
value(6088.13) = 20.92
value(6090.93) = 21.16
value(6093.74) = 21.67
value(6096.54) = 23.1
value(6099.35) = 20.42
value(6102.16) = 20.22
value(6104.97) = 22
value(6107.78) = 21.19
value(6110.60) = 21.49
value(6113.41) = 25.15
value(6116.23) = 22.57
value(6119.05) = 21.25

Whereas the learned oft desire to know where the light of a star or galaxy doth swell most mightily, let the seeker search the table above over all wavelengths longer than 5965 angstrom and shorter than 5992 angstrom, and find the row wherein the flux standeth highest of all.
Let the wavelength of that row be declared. 5974.25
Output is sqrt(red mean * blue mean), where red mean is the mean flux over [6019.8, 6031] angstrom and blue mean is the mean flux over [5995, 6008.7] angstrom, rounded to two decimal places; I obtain 21.30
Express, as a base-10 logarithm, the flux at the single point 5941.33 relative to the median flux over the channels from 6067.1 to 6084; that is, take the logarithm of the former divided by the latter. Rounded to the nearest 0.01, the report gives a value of 0.02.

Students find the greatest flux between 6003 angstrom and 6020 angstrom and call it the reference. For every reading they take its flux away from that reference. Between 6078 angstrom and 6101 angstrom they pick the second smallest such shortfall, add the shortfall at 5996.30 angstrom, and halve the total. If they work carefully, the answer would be 1.3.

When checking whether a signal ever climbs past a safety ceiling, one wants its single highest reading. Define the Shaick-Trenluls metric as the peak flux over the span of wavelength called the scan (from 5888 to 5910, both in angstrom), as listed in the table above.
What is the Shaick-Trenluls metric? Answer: 22.65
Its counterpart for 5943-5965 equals 22.7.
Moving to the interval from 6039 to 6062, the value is 22.88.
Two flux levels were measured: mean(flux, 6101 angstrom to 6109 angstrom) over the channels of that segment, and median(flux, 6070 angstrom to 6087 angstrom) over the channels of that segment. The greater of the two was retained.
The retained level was 21.5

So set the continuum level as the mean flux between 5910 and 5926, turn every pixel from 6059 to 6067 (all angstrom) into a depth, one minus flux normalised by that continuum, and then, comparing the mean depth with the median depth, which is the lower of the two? 0.06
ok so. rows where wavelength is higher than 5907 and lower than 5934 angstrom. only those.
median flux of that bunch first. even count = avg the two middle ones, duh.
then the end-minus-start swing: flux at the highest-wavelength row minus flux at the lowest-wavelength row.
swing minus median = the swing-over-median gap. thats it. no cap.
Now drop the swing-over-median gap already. -22.7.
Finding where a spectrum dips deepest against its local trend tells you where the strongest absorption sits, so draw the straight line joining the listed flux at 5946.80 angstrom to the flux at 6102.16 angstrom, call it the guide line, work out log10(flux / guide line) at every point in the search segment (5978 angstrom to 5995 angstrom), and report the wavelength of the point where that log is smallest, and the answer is 5979.76 angstrom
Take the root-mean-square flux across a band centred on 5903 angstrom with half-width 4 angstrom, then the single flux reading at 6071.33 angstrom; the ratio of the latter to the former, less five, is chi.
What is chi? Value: -3.98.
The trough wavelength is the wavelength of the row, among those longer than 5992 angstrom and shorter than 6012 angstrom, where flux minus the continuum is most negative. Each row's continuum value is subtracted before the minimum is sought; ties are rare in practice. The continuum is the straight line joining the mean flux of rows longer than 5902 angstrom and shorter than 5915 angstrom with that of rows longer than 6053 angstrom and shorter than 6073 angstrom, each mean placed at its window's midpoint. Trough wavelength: 5996.30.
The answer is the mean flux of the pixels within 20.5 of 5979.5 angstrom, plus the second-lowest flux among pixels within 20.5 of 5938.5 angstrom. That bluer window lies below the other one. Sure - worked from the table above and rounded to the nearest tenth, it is 41.7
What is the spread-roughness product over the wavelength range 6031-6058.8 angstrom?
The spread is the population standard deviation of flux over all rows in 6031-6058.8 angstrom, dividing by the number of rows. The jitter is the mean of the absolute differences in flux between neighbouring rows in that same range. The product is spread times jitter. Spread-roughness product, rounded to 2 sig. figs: 0.89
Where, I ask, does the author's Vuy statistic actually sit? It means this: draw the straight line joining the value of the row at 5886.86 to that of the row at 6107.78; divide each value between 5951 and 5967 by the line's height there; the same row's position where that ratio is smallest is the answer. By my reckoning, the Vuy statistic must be 5955.03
